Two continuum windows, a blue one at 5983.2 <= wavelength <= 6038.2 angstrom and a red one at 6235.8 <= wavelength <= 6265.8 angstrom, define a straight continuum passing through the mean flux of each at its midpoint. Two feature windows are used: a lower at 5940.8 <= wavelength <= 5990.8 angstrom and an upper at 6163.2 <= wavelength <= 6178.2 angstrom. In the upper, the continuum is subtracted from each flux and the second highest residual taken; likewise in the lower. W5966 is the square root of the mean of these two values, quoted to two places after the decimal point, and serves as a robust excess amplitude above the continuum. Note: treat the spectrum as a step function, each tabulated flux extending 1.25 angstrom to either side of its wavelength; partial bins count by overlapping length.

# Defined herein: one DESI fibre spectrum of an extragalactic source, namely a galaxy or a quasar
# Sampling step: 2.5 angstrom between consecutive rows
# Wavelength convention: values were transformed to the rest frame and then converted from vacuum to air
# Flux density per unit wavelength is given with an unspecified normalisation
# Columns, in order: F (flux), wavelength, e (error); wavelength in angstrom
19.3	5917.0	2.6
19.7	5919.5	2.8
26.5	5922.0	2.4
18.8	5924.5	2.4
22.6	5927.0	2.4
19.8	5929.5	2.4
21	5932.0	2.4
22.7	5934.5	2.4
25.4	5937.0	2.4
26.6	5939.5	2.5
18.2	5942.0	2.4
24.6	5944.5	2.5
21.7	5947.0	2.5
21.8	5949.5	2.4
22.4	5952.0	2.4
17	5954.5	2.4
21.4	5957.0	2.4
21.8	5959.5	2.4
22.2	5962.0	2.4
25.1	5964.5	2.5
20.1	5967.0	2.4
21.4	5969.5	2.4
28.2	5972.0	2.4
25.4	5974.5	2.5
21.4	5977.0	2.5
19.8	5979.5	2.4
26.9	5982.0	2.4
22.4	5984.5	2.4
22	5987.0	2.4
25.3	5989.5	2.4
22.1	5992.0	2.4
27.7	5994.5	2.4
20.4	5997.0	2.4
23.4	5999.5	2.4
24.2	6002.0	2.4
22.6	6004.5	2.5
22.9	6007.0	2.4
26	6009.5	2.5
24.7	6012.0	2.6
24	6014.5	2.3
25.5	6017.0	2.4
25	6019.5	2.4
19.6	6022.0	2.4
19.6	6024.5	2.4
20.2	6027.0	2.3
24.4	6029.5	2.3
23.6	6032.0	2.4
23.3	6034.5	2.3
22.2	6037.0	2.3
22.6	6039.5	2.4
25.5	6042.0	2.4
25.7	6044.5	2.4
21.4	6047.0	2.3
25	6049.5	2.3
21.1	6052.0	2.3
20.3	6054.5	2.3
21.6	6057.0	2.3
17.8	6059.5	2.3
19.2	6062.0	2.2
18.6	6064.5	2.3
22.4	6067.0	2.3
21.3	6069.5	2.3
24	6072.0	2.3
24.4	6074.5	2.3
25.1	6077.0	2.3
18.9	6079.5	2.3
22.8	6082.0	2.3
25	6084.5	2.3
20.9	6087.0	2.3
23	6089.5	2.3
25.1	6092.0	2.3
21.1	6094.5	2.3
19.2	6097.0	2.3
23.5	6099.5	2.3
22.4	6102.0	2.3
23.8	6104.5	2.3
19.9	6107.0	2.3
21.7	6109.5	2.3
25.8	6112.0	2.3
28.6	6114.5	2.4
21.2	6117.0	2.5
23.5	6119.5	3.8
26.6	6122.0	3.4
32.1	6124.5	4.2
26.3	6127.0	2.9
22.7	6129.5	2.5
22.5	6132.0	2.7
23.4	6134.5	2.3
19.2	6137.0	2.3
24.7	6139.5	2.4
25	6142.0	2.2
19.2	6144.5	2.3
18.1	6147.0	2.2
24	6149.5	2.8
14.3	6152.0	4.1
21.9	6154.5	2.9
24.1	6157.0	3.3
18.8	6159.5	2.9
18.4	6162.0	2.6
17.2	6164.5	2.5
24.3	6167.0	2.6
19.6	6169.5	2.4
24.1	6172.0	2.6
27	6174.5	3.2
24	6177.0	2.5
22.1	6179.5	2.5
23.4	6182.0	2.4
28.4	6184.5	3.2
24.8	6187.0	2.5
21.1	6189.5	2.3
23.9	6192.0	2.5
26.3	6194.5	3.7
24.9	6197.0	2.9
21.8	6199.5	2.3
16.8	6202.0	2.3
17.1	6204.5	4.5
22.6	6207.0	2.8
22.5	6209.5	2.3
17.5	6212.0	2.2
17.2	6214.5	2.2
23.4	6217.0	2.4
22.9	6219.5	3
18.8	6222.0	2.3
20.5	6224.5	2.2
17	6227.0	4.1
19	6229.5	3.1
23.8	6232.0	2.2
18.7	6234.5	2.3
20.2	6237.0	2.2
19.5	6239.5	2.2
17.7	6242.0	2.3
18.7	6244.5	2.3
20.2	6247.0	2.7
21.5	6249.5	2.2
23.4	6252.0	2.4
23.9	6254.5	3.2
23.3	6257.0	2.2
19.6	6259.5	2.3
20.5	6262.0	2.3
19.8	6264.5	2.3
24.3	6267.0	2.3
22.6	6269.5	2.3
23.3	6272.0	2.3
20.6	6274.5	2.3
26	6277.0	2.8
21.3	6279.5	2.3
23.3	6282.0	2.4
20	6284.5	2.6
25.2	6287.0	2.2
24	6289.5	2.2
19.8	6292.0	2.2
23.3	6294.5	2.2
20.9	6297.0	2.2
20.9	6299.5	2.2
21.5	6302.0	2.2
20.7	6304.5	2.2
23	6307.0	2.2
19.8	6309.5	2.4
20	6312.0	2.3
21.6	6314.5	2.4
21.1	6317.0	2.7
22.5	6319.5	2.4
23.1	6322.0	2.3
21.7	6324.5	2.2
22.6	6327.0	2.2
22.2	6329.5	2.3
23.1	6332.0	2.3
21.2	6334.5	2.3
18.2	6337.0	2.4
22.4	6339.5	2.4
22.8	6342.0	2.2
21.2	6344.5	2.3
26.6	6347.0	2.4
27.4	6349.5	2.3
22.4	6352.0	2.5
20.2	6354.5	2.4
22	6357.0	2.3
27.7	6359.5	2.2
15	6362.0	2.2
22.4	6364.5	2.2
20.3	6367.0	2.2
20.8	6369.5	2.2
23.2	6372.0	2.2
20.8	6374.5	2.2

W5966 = 1.74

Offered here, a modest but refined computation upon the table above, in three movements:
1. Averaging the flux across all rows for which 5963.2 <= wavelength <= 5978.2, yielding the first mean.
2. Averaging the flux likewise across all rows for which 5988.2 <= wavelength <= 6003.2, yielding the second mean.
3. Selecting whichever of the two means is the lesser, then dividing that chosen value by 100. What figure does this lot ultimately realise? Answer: 0.236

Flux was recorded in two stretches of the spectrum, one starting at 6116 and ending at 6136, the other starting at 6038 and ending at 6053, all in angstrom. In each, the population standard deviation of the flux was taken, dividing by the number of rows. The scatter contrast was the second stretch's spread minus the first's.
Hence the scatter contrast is -1.3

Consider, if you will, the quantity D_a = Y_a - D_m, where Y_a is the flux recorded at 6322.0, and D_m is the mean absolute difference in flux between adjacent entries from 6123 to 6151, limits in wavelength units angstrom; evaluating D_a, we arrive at 19.8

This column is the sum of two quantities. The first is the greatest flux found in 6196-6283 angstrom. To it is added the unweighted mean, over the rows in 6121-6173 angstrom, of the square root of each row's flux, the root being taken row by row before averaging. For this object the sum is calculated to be 30.7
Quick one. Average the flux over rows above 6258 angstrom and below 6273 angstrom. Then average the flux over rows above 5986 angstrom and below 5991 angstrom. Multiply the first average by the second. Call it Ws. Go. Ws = 513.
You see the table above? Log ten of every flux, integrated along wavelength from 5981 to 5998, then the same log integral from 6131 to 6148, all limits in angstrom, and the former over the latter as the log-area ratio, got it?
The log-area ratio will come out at 1.03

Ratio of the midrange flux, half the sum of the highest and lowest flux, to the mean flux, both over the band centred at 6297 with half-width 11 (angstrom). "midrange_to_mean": 1.02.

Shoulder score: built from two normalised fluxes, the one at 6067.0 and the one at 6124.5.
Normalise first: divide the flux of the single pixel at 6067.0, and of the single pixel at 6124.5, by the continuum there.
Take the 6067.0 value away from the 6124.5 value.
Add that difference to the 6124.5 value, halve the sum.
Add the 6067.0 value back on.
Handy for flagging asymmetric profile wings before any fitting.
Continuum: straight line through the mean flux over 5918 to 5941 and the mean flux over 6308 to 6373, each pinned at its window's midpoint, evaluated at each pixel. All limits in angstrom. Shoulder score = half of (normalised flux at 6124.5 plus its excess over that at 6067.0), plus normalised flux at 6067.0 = 1.94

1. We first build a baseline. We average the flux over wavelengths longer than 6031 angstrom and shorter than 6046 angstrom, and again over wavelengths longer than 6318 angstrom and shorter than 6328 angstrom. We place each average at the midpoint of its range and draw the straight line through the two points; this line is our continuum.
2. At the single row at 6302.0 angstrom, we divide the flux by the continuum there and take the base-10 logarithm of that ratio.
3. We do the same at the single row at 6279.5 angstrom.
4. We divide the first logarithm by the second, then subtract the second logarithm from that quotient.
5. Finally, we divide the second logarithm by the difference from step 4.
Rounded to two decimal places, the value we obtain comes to -0.03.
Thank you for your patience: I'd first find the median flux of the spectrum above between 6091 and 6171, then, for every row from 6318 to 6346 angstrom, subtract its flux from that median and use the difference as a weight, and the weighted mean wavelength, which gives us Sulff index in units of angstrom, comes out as 6337.1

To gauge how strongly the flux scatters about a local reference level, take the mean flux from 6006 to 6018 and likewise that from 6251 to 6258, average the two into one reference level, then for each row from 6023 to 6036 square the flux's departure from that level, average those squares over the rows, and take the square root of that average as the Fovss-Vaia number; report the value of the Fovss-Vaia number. 2.7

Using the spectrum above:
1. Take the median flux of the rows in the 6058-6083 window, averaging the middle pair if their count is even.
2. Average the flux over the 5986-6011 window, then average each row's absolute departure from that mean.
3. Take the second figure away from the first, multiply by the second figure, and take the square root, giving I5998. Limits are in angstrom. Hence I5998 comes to 5.9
